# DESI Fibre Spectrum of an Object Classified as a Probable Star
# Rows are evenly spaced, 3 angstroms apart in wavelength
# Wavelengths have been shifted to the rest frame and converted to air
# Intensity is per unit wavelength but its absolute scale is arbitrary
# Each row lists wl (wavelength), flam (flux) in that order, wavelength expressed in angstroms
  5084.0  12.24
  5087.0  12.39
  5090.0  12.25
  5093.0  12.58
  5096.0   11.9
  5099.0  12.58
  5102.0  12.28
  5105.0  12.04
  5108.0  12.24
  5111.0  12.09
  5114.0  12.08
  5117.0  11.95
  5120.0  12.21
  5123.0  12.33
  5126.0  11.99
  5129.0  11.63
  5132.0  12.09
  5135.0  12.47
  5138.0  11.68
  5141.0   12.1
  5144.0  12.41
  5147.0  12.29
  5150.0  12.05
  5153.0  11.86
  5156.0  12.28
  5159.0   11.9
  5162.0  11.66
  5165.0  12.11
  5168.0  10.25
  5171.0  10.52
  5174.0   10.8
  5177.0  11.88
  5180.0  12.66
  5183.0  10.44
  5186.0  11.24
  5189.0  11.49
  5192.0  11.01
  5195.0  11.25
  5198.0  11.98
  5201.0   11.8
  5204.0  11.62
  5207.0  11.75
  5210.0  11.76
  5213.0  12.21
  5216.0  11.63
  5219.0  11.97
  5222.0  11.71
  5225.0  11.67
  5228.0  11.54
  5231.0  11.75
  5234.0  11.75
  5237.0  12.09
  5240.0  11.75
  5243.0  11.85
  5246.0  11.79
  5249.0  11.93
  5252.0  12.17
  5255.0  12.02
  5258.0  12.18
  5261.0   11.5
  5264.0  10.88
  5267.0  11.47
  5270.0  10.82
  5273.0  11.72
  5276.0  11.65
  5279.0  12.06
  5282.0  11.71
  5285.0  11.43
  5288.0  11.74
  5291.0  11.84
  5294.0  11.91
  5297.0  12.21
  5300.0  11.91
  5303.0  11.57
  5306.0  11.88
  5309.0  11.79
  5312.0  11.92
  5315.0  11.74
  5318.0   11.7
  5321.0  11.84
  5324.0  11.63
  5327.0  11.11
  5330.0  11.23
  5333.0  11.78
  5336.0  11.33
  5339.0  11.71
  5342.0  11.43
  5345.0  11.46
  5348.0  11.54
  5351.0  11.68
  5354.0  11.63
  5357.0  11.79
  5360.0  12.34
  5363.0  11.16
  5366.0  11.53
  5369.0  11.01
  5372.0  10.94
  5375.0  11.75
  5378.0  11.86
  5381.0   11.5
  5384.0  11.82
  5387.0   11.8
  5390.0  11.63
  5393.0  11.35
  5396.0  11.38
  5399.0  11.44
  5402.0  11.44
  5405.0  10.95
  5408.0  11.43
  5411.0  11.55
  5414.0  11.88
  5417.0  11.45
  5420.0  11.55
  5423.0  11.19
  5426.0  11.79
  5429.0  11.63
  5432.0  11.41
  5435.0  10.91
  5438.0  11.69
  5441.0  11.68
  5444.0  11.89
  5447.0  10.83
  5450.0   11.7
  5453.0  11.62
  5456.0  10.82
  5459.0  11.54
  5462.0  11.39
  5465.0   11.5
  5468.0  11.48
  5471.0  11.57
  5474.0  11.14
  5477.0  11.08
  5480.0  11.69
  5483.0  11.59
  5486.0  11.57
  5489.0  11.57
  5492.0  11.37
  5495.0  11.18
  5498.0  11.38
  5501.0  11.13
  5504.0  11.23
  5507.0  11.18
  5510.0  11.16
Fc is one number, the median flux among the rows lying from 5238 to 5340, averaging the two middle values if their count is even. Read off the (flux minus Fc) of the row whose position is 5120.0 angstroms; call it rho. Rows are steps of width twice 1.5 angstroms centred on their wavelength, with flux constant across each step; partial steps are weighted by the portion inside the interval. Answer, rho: 0.5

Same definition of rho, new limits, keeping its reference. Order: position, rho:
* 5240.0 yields 0.0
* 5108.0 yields 0.5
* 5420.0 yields -0.2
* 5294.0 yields 0.2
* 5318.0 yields 0.0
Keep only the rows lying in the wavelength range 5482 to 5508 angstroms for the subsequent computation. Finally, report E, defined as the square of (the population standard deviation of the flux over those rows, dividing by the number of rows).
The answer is 0.031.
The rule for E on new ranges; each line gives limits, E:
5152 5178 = 0.494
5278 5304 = 0.051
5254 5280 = 0.210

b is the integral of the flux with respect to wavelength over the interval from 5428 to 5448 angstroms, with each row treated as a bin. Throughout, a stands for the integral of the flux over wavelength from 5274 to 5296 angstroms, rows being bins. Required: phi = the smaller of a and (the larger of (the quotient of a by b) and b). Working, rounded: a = 259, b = 229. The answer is 229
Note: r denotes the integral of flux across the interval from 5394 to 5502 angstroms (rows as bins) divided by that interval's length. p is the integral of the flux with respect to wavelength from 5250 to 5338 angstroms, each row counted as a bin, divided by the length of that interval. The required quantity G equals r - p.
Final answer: -0.25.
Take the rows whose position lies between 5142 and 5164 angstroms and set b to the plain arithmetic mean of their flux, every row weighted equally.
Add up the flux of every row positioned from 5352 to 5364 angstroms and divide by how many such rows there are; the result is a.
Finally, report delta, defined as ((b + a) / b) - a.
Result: -9.8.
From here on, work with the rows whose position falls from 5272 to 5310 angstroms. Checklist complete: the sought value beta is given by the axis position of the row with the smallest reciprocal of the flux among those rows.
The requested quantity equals 5297.0 angstroms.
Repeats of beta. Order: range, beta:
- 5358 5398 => 5360.0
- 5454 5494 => 5480.0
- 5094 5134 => 5099.0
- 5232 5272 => 5258.0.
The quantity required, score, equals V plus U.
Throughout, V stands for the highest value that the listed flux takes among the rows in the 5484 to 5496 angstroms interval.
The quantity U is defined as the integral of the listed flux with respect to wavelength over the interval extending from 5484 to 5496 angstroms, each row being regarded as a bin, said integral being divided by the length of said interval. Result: 23.0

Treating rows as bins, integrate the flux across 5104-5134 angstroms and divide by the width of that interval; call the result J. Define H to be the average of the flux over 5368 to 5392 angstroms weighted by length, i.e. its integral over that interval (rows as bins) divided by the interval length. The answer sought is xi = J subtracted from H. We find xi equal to -0.53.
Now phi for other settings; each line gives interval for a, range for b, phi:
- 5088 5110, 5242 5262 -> 239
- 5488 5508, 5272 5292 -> 226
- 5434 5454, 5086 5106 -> 230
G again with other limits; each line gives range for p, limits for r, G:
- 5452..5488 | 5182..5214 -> 0.10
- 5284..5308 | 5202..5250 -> -0.02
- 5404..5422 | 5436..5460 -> -0.02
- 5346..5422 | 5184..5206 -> -0.07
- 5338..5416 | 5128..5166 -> 0.51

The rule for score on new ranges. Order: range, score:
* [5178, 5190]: 24.1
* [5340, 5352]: 23.2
